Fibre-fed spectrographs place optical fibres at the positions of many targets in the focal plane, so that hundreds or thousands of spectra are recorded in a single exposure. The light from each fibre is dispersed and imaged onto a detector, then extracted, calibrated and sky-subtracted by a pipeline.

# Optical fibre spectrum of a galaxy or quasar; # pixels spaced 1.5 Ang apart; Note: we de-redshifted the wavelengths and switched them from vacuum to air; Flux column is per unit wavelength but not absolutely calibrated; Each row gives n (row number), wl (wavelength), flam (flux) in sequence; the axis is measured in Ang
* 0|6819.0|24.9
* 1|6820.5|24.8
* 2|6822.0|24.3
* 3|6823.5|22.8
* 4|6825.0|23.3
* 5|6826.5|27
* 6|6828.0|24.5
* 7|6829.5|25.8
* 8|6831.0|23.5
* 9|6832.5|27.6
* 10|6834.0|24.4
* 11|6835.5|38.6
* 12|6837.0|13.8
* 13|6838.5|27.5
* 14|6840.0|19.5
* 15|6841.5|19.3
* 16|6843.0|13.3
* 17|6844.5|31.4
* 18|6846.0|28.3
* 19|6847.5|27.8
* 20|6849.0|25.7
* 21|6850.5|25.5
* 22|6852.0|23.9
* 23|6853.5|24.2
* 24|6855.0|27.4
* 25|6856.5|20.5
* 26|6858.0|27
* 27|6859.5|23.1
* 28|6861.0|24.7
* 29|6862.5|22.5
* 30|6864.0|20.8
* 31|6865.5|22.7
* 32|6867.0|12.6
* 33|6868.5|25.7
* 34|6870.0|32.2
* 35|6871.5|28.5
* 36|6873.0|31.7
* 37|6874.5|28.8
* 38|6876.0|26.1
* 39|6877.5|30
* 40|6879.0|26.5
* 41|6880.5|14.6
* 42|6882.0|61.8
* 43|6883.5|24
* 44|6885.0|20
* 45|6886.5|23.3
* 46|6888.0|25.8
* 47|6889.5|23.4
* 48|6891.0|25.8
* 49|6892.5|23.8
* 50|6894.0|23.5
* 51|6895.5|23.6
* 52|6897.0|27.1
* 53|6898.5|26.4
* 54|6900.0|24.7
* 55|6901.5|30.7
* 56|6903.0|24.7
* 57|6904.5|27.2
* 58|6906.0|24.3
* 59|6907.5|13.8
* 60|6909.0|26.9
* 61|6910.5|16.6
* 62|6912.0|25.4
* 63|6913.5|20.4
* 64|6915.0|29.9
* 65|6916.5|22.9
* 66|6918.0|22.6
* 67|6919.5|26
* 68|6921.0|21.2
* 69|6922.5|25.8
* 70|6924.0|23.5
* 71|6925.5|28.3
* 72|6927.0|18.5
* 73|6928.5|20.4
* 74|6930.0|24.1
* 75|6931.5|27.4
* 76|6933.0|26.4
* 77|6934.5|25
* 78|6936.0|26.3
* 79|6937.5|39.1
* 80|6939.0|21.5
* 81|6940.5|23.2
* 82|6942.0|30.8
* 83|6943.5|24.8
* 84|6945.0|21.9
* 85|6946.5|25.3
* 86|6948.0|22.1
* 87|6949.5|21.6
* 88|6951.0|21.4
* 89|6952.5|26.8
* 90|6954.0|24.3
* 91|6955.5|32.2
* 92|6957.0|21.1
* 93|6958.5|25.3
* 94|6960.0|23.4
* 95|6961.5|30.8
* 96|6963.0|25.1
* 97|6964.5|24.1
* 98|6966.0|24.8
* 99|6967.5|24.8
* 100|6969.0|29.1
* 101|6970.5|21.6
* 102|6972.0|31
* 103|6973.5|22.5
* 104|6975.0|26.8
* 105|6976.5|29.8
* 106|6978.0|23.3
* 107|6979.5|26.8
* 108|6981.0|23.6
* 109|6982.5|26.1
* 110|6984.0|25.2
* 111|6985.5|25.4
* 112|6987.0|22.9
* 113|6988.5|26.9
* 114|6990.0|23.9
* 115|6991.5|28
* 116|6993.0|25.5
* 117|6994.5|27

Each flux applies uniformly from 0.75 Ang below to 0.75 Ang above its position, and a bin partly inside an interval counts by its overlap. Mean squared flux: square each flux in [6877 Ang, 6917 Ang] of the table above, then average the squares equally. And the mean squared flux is 715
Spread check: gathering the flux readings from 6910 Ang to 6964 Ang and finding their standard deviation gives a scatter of 4.2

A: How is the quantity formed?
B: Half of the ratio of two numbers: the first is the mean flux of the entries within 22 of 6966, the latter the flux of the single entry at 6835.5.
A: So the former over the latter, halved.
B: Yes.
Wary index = 0.33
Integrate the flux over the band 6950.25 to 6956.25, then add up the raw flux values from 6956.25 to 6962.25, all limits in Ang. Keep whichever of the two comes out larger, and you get 157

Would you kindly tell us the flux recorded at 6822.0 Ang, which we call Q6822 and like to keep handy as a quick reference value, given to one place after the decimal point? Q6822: 24.3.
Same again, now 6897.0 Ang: 27.1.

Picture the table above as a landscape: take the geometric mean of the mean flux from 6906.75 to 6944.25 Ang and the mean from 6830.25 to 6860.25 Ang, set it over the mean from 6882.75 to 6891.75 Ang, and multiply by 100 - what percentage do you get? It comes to 103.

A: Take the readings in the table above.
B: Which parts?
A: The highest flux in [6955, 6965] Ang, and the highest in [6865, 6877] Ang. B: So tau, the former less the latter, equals 0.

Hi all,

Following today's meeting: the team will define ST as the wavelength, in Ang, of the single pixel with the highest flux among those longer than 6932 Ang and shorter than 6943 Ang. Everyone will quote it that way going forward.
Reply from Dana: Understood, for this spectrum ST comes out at 6937.5 Ang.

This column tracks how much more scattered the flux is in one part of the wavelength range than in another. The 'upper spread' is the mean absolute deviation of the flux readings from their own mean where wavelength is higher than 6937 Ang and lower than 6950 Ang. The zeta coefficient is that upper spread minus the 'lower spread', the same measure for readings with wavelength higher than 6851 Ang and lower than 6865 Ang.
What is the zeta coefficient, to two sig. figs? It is 2.3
